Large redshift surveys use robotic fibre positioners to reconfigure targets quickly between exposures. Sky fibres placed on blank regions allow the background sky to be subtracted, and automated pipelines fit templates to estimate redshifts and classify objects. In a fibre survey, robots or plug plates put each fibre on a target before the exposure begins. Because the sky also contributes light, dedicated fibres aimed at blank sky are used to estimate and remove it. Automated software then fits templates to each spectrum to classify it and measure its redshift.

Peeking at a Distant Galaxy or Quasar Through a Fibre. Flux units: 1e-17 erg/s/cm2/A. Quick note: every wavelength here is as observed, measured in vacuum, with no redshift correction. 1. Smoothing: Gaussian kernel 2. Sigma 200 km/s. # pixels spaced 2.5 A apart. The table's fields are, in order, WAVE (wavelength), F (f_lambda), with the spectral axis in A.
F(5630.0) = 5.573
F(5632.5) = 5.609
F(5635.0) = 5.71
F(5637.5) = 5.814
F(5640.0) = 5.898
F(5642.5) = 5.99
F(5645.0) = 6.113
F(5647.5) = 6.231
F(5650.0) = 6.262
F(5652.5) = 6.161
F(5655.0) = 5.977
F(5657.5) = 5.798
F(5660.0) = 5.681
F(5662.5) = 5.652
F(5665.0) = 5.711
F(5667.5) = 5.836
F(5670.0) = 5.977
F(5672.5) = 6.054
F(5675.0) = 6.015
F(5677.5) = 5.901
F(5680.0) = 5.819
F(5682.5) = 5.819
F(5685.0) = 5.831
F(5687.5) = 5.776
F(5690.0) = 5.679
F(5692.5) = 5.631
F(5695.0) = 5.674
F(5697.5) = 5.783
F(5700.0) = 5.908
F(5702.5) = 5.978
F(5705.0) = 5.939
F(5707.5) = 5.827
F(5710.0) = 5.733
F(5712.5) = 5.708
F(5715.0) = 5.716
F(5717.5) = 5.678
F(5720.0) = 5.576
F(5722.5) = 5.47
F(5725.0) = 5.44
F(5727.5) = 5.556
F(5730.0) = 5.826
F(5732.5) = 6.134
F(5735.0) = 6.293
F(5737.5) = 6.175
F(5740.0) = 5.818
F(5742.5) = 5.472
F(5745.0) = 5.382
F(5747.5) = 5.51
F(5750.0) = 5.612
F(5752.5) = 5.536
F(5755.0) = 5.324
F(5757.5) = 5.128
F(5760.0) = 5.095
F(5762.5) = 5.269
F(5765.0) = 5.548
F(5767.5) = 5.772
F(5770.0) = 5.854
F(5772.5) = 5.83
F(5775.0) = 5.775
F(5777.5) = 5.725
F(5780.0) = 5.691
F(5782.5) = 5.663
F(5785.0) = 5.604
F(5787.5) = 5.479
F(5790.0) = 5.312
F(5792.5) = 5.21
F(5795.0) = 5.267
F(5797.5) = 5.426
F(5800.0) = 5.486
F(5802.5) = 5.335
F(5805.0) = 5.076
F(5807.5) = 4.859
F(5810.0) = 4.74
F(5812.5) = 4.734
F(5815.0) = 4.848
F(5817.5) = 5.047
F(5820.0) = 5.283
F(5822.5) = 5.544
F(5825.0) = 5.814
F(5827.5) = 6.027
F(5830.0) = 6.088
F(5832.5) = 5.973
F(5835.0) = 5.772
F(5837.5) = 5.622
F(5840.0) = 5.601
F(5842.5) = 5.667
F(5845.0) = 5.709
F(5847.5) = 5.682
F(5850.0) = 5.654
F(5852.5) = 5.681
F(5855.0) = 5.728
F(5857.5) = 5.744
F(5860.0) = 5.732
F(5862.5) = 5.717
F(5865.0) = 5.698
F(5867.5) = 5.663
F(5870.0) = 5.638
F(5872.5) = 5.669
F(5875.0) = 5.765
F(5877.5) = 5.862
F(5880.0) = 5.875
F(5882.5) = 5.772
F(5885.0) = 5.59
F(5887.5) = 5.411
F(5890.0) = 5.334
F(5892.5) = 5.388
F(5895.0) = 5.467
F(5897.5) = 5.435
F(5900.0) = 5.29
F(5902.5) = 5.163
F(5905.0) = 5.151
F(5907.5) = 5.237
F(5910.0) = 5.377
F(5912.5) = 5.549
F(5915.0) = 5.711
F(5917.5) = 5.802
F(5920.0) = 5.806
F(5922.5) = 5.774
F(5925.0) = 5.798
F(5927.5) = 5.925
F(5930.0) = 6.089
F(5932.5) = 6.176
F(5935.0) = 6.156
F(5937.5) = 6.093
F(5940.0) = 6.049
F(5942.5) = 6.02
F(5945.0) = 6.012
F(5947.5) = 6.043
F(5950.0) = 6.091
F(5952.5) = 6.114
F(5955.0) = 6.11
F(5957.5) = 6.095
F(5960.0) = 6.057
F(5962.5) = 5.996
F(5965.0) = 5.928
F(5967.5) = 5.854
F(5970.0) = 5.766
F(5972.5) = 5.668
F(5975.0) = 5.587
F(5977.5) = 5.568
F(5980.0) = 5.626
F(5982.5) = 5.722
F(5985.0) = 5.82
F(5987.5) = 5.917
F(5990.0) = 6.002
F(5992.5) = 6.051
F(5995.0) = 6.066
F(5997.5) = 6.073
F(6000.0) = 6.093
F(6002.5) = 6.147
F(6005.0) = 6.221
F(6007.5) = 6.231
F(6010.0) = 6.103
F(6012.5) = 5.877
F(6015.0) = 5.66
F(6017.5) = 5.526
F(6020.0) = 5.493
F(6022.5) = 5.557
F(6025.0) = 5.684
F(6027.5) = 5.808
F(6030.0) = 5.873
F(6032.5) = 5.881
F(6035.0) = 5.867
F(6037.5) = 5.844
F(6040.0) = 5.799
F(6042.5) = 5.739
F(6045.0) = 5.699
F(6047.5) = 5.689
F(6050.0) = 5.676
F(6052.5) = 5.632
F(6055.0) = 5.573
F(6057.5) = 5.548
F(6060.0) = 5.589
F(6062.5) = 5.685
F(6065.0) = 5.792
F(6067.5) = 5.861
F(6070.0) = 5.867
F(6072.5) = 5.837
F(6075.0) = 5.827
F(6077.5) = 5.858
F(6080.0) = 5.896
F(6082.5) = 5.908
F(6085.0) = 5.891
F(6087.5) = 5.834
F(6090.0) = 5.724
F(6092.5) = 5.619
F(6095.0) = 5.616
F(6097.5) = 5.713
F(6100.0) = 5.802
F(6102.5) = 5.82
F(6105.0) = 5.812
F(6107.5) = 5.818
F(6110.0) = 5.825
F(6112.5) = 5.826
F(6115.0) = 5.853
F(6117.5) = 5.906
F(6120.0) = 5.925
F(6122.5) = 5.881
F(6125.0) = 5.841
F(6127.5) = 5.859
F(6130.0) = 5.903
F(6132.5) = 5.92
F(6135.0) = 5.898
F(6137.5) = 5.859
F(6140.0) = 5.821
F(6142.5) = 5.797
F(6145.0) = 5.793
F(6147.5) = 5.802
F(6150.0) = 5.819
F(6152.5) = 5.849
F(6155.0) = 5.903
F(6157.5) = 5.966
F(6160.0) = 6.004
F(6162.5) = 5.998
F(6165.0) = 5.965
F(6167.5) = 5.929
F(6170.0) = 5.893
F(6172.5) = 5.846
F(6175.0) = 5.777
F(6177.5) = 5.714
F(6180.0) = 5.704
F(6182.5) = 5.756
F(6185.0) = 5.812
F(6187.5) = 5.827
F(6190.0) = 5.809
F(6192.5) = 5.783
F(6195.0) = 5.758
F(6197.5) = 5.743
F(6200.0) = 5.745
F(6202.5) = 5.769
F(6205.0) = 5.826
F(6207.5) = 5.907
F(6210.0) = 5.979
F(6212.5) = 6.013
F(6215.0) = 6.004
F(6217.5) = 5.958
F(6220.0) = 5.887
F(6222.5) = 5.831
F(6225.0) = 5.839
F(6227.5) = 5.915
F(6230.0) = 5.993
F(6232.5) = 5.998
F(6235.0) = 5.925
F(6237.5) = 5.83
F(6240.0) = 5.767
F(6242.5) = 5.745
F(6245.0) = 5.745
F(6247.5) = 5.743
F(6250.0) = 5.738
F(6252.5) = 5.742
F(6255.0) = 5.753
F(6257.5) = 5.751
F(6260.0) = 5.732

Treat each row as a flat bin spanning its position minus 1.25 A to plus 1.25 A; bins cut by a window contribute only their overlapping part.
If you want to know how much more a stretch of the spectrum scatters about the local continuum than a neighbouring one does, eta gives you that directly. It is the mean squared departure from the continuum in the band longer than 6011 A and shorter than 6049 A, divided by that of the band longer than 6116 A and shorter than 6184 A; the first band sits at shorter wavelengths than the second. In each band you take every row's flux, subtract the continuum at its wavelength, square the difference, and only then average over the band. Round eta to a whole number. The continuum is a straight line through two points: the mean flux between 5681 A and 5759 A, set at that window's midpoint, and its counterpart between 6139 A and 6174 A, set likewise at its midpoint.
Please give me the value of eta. 4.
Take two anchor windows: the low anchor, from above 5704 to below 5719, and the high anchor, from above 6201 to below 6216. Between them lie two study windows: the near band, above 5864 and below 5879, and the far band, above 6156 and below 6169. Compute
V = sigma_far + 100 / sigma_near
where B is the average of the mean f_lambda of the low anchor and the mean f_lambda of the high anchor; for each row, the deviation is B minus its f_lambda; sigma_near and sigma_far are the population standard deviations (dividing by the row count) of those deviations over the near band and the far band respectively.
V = 1307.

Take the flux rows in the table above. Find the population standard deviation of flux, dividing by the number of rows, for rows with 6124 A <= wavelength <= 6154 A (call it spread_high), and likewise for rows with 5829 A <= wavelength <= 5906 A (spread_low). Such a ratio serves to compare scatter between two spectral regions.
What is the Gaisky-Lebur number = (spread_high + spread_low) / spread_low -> 1.2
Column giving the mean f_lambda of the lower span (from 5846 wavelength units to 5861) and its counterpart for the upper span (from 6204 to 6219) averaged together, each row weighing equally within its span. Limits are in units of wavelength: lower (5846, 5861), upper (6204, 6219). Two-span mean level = 5.83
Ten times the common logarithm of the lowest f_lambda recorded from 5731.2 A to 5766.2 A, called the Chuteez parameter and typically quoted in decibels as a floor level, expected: 7.07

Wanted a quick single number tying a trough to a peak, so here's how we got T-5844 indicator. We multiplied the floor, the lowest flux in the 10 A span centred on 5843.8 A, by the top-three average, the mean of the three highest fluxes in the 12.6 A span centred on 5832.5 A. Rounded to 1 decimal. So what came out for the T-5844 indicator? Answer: 33.8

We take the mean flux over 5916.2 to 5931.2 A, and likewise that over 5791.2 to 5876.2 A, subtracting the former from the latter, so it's -0.35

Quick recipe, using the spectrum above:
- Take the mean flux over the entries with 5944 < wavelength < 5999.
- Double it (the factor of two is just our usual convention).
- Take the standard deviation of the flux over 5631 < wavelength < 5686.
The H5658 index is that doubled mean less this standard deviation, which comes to 11.65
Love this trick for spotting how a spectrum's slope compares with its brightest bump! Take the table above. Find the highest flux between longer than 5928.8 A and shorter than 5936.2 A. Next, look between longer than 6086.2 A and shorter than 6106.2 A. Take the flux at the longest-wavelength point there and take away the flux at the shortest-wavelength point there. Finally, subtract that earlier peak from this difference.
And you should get -6.2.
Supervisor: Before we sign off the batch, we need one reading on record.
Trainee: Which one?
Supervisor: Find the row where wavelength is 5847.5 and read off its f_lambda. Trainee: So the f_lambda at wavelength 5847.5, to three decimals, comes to 5.682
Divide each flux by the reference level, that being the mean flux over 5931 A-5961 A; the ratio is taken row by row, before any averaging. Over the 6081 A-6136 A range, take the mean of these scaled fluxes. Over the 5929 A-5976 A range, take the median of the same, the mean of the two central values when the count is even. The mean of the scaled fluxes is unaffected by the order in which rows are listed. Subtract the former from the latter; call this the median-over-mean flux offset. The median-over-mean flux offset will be 0.0365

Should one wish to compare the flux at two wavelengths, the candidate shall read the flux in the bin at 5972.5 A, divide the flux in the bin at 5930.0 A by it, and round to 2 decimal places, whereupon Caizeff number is 1.07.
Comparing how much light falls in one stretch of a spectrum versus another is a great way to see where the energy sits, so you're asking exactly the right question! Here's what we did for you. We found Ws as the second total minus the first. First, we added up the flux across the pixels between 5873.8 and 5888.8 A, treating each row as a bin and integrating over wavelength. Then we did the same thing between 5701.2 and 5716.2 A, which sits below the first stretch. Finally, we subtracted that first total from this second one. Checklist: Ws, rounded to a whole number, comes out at 2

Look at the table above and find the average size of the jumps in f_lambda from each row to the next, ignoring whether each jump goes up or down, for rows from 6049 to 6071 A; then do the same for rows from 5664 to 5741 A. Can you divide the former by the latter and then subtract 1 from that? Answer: -0.44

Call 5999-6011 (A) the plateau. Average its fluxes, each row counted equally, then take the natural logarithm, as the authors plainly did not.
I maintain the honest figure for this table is 1.82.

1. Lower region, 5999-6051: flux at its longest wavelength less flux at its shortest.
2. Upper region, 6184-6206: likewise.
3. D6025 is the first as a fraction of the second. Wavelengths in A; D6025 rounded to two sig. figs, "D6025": -30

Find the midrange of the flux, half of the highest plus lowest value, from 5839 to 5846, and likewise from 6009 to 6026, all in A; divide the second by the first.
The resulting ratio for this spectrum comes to 1.03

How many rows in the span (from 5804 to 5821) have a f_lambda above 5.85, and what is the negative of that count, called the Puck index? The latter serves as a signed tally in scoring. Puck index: 0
